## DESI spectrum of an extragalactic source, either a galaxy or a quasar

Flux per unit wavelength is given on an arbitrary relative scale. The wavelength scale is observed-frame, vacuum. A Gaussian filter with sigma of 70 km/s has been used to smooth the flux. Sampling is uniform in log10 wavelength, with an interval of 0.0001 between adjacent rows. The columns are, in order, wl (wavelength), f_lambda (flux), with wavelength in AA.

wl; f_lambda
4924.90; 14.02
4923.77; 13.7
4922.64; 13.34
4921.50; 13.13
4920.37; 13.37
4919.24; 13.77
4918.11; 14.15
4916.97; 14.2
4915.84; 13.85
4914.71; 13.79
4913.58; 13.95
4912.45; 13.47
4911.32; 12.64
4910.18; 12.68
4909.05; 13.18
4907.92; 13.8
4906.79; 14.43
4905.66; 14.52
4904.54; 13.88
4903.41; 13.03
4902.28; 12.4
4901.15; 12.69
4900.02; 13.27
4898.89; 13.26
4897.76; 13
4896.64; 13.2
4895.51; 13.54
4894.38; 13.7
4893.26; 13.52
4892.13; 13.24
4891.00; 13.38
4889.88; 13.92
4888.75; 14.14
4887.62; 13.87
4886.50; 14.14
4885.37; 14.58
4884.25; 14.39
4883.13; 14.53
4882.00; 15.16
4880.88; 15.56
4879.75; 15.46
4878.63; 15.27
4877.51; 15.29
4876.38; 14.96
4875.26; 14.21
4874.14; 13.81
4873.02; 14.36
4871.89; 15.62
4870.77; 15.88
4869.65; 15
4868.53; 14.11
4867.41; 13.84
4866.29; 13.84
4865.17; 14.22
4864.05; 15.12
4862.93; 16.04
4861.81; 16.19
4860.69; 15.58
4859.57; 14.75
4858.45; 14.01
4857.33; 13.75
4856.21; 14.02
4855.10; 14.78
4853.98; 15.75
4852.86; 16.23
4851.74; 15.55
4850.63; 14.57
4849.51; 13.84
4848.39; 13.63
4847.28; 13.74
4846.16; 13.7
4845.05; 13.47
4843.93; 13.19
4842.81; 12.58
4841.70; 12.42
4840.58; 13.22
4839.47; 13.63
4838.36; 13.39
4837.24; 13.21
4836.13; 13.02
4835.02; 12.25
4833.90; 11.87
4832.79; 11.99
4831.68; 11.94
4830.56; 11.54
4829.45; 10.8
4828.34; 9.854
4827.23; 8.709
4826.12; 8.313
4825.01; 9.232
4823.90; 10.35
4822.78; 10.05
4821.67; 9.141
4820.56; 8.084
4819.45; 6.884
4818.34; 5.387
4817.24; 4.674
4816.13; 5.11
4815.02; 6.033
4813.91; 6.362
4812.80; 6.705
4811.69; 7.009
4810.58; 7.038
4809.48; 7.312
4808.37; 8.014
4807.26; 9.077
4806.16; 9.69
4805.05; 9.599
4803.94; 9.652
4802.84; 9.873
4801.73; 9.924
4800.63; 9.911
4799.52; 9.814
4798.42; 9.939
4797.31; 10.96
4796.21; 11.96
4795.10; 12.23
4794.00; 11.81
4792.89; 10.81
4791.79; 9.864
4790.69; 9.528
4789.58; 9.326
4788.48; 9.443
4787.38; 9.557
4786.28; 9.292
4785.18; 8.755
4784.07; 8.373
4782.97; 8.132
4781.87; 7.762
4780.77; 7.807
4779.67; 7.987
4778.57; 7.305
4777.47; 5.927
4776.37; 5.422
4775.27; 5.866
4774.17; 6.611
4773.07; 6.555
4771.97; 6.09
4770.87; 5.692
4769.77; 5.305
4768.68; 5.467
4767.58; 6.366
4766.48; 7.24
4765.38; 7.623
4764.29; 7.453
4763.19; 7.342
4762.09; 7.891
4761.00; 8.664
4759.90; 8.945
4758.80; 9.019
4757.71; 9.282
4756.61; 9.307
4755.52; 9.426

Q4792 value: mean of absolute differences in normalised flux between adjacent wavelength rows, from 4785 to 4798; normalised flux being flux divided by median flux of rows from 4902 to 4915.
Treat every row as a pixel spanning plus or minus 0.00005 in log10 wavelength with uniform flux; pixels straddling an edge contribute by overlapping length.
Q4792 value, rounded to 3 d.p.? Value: 0.035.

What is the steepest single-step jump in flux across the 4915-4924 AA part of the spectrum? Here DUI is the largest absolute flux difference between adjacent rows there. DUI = 0.4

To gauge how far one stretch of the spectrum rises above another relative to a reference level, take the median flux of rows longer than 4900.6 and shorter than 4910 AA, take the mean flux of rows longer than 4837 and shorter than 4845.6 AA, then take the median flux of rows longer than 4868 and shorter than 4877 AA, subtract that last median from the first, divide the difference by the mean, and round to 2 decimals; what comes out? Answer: -0.09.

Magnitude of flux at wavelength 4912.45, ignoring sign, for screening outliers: 13.5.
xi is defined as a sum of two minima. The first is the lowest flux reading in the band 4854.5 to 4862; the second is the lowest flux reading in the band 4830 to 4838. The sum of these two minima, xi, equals 25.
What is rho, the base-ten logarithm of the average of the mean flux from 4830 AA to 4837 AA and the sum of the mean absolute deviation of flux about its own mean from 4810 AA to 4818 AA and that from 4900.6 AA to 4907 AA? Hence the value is 0.83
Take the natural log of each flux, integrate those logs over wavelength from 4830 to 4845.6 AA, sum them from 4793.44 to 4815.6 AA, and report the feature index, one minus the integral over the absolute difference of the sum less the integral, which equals -8.4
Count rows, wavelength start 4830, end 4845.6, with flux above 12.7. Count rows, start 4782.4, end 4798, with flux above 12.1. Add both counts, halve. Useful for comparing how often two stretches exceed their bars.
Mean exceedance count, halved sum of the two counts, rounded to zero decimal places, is 4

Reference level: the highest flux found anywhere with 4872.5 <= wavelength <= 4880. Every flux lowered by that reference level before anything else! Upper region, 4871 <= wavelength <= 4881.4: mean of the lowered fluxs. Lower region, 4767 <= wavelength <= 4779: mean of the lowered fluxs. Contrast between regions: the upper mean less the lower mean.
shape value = 8.9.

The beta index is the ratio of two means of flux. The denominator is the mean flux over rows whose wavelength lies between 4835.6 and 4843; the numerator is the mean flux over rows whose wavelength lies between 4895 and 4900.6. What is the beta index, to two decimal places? 1.01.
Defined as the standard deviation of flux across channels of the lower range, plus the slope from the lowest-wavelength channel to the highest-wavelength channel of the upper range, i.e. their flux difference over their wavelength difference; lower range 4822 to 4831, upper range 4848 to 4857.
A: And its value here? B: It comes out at 1.1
